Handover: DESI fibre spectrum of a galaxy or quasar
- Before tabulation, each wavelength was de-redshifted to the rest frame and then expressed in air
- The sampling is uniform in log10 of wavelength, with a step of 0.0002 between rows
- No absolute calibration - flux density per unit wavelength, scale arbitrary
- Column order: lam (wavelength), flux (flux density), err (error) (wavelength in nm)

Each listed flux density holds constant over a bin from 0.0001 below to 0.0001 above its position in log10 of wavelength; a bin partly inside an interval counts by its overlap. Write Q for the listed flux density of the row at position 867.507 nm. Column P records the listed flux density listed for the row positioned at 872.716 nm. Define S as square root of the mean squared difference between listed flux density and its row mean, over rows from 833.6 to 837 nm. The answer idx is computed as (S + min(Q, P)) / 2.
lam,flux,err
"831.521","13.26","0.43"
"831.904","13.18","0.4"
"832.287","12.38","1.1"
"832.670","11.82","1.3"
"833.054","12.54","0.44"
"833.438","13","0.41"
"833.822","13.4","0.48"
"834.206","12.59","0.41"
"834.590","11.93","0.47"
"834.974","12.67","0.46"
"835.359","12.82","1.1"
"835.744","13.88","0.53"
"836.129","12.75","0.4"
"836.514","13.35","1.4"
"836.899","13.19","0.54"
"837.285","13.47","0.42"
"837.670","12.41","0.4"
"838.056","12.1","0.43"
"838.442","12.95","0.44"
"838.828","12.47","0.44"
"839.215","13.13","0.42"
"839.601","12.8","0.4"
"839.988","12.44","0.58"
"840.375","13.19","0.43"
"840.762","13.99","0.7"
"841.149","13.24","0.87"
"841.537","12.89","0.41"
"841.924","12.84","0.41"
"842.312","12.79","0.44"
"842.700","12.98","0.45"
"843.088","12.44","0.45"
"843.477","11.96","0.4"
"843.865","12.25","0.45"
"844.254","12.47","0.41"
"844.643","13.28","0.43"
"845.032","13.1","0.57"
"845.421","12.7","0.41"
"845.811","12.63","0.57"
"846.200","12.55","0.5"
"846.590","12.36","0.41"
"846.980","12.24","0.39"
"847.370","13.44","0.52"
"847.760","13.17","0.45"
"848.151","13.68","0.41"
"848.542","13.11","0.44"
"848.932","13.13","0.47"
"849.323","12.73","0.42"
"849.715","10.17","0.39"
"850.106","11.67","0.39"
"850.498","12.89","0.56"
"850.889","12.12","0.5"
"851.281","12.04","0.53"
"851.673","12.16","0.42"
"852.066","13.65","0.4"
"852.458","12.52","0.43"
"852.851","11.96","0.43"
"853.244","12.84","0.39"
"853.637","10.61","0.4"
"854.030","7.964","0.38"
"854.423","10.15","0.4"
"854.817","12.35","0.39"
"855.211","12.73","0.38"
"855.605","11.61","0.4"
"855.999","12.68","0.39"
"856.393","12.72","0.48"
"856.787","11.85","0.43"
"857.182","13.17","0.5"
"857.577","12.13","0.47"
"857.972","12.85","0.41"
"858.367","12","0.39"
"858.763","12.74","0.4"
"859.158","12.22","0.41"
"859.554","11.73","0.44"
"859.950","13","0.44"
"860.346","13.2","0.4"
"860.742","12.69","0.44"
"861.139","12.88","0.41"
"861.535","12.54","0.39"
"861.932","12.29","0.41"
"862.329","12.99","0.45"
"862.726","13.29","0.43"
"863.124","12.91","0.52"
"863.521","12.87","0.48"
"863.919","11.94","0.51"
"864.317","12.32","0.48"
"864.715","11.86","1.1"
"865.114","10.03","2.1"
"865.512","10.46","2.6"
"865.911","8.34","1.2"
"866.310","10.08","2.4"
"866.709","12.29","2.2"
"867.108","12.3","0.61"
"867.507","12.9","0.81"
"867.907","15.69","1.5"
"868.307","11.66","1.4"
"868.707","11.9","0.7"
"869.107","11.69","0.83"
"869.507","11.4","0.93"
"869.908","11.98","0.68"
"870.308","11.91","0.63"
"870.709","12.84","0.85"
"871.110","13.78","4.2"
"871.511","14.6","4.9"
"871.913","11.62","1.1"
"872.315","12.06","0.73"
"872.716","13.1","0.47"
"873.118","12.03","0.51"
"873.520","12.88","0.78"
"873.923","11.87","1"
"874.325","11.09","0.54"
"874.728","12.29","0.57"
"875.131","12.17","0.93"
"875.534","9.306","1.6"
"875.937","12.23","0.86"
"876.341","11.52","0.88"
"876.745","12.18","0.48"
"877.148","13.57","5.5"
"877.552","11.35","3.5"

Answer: 6.72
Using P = 13.1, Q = 12.9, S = 0.5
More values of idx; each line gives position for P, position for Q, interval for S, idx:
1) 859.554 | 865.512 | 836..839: 5.46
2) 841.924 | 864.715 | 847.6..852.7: 6.38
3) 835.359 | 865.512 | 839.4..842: 5.46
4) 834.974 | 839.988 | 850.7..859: 6.82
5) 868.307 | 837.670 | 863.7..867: 6.49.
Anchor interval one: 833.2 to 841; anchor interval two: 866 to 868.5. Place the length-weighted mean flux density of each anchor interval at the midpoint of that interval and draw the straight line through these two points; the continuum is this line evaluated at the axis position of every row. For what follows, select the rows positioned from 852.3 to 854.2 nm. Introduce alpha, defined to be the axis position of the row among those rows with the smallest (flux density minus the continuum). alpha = 854.030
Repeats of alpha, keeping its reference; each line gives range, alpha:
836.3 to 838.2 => 838.056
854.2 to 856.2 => 854.423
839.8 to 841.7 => 839.988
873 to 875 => 874.325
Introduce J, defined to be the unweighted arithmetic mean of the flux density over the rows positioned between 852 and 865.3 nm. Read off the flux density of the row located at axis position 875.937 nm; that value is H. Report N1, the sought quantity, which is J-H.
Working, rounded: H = 12.23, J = 12.2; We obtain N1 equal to 0.0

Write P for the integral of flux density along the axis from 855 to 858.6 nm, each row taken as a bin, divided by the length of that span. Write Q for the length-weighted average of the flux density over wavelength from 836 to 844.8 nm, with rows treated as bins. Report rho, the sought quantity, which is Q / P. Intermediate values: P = 12.4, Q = 12.8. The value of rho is 1.03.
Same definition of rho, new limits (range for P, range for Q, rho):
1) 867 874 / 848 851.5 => 0.98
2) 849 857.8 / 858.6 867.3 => 1.01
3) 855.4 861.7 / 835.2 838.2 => 1.04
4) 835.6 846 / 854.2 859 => 0.95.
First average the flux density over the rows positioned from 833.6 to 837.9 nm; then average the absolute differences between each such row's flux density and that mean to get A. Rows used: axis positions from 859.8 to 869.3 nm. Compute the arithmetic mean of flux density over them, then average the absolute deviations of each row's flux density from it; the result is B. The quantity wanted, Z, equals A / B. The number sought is 0.5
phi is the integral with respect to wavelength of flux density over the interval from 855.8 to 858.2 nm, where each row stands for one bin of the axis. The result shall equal 30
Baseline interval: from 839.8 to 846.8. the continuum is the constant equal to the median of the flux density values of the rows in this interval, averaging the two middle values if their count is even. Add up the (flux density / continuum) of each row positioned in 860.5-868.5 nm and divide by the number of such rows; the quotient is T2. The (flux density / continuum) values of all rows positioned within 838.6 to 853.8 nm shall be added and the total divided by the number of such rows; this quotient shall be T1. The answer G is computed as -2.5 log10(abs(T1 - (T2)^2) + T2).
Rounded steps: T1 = 0.991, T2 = 0.95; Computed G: -0.040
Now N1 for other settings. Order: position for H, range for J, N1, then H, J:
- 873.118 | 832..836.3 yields 0.7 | 12.03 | 12.7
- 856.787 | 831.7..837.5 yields 1.0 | 11.85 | 12.9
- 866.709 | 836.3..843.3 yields 0.6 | 12.29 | 12.9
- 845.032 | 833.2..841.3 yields -0.2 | 13.1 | 12.9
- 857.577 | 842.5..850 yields 0.5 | 12.13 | 12.7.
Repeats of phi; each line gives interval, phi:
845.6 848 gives 31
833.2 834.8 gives 20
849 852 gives 36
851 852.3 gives 16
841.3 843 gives 22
